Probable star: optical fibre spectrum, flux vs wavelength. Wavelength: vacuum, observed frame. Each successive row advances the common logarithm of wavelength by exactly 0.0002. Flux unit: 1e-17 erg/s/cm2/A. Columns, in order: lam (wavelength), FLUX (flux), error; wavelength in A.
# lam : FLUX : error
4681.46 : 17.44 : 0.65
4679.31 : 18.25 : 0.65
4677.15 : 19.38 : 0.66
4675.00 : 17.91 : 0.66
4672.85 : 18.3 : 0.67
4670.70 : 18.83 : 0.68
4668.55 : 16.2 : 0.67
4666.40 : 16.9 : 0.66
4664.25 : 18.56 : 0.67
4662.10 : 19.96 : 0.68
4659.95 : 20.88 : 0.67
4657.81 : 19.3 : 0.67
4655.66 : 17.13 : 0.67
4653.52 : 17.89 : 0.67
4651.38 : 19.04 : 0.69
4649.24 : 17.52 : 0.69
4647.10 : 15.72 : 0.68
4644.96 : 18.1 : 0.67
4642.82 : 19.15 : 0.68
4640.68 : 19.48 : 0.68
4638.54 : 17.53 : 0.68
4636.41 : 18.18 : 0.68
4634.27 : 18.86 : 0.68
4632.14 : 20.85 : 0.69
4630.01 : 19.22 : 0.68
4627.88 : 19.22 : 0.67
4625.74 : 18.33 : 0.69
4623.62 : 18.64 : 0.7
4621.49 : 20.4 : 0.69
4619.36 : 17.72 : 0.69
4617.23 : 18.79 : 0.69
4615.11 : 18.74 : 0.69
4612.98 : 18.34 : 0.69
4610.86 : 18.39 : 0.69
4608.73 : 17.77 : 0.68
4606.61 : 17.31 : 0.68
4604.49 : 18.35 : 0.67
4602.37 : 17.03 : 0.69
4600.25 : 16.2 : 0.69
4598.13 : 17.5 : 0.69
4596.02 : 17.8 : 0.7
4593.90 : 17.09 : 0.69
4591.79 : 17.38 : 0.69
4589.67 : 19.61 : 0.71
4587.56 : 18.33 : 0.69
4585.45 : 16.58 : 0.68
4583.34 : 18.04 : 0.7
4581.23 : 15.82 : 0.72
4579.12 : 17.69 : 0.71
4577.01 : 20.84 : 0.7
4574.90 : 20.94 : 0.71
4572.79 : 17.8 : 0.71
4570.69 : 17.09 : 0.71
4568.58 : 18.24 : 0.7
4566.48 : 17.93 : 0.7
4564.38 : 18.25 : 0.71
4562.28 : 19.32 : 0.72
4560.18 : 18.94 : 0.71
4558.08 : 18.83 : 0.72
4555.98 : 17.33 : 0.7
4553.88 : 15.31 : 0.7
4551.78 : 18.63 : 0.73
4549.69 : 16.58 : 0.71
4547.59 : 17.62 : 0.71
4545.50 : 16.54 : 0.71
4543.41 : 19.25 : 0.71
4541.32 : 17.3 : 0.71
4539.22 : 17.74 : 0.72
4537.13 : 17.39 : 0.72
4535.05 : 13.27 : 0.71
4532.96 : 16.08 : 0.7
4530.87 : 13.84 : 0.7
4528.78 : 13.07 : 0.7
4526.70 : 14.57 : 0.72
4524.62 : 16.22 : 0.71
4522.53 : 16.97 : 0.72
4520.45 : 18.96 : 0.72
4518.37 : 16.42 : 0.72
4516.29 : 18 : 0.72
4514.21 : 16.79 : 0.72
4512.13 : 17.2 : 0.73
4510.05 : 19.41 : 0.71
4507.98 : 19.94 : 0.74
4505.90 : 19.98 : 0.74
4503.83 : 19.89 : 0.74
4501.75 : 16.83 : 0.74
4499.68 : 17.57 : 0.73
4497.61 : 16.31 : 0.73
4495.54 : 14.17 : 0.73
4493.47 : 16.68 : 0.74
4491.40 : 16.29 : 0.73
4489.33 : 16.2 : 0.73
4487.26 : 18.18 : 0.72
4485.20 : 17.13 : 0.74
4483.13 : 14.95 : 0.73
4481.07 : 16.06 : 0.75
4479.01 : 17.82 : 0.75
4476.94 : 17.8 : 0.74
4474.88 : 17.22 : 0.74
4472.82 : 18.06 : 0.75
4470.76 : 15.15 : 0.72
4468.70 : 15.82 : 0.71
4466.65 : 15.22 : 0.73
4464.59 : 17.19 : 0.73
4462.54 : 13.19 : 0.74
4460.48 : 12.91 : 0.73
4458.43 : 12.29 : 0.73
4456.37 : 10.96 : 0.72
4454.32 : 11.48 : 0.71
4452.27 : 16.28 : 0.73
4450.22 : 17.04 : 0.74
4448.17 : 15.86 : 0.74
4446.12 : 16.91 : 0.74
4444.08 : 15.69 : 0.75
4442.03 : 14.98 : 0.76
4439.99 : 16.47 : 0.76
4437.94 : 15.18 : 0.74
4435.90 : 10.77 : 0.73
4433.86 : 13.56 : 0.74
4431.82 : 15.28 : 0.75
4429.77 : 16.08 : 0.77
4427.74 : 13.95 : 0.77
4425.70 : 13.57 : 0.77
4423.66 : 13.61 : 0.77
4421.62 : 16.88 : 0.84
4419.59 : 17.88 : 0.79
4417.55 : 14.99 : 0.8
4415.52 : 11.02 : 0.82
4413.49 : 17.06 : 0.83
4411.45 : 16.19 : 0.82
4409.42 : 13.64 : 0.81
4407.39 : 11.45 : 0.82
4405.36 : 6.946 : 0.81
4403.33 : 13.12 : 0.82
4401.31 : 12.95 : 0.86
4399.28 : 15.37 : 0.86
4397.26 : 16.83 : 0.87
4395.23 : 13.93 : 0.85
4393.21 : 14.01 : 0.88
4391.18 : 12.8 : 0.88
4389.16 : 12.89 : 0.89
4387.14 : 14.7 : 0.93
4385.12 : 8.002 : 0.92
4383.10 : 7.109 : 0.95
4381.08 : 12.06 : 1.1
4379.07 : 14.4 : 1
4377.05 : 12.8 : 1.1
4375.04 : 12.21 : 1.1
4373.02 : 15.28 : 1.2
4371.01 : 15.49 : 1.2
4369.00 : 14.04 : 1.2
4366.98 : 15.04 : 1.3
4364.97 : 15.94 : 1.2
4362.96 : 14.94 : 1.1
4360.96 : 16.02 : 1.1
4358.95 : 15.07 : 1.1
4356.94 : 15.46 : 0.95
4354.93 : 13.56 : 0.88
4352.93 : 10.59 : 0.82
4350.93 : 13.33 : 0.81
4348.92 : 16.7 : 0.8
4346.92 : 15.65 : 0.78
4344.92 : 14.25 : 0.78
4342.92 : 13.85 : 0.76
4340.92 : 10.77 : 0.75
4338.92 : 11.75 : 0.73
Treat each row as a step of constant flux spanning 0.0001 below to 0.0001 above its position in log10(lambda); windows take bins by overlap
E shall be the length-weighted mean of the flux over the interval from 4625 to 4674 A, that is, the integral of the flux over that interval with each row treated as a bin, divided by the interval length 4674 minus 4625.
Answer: 18.5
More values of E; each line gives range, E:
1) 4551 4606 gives 17.9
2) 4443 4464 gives 14.3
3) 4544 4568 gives 17.8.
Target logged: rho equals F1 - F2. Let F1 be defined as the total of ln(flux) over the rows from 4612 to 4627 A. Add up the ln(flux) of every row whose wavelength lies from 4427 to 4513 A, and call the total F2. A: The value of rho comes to -95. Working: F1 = 20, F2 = 116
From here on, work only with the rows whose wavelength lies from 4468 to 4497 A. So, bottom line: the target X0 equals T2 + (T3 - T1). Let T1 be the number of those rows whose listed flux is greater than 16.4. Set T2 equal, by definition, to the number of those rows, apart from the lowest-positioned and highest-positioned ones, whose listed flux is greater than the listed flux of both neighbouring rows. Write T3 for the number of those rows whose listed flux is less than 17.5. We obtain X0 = 7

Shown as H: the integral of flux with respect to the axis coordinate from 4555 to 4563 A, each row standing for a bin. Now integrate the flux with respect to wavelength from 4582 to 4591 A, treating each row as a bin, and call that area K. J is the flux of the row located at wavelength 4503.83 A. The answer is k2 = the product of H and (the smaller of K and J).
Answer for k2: 2957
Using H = 149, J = 19.89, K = 162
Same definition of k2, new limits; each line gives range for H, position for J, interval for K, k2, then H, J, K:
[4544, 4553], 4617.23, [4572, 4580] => 2944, 157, 18.79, 155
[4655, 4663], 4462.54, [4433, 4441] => 2048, 155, 13.19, 112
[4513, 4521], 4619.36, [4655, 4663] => 2473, 140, 17.72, 155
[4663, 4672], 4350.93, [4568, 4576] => 2121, 159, 13.33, 148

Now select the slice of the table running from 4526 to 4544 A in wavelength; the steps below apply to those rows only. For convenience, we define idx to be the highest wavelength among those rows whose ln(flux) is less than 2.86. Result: 4541.32 A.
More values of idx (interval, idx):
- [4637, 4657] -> 4655.66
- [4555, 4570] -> 4555.98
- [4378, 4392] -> 4391.18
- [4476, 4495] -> 4493.47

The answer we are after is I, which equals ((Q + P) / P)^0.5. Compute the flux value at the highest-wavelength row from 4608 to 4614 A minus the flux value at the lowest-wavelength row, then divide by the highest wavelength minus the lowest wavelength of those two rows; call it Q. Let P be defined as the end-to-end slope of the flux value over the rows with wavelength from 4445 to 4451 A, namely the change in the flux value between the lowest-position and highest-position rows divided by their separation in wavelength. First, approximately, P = 0.03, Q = 0.1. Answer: 2.29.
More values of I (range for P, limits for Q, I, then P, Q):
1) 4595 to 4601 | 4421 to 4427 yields 1.77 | -0.38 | -0.8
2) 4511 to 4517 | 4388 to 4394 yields 1.56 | 0.19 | 0.3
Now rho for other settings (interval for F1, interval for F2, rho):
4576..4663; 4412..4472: 41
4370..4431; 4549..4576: 40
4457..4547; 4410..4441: 80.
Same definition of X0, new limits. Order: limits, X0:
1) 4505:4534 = 2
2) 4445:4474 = 12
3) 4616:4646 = -11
